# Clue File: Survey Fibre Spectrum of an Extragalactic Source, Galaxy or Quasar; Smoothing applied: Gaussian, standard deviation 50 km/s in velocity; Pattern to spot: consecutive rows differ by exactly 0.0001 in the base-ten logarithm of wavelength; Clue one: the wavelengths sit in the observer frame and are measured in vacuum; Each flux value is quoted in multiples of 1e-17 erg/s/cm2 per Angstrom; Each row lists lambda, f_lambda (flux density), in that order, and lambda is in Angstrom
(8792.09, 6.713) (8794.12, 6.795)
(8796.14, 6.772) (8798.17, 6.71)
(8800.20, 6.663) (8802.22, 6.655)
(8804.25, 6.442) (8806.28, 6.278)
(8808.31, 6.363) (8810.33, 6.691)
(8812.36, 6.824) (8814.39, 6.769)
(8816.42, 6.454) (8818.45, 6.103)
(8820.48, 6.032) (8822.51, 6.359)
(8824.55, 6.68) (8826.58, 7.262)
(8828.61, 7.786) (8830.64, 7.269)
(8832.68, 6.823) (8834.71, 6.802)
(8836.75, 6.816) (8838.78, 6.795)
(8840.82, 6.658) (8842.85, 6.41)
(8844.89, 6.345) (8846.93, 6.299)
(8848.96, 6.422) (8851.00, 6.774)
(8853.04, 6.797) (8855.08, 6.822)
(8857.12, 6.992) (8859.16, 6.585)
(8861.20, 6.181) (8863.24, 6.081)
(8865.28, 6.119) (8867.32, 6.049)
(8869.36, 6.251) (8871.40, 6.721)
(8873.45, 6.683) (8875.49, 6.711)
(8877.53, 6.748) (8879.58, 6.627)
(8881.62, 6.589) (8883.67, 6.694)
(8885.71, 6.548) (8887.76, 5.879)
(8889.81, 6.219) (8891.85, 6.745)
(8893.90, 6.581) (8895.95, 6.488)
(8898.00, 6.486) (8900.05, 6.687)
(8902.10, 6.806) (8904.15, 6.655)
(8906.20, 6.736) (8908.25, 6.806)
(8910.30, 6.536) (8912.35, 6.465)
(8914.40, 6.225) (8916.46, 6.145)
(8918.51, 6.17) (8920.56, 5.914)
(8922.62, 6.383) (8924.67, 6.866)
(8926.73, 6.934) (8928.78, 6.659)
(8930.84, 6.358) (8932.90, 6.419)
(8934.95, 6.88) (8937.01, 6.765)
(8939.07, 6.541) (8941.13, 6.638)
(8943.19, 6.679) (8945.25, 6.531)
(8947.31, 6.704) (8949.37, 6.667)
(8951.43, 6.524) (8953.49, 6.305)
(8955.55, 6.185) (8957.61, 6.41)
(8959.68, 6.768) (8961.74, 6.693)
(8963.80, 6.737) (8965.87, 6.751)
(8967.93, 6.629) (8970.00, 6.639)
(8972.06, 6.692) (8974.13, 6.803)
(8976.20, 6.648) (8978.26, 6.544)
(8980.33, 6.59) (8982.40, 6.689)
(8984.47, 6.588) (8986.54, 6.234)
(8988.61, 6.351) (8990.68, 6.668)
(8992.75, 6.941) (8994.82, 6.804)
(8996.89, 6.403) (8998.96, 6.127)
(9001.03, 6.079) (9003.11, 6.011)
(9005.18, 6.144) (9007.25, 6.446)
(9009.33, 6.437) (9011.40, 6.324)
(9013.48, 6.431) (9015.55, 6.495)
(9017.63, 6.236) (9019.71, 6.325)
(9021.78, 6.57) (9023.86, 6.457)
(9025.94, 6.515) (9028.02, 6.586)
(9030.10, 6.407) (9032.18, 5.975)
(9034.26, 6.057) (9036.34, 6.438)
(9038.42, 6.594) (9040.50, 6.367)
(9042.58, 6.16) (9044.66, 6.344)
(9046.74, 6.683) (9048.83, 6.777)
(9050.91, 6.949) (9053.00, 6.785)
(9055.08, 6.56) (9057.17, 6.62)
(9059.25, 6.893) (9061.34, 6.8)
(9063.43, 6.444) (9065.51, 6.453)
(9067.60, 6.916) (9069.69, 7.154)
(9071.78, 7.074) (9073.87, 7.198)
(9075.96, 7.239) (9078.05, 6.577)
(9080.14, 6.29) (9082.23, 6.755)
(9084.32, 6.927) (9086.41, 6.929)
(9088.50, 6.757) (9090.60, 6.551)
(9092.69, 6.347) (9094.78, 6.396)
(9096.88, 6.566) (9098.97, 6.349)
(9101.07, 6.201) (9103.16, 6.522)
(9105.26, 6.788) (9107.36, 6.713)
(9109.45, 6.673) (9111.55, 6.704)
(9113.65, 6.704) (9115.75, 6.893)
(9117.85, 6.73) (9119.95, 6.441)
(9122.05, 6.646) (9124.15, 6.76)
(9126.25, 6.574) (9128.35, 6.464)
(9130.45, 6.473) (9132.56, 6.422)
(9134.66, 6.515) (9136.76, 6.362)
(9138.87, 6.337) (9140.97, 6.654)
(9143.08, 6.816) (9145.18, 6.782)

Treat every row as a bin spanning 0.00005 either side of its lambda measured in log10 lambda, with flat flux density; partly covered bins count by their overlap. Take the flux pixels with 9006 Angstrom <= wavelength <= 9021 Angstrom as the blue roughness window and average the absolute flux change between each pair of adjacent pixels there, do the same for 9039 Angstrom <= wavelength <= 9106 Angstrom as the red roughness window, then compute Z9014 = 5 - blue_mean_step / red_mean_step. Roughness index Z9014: 4.49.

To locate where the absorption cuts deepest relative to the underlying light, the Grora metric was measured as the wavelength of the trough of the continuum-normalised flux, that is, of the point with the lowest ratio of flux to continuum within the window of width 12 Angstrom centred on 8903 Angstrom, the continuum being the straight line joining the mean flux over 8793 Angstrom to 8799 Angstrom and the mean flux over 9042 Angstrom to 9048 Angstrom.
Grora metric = 8898.00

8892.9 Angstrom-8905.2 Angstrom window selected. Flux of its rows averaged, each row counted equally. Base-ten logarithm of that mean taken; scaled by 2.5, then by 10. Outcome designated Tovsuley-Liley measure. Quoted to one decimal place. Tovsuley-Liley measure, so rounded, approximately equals 20.5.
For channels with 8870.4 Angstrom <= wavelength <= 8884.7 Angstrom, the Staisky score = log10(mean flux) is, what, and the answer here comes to 0.825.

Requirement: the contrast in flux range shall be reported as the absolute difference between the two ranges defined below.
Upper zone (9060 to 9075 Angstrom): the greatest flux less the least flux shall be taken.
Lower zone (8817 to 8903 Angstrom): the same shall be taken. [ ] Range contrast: 1.2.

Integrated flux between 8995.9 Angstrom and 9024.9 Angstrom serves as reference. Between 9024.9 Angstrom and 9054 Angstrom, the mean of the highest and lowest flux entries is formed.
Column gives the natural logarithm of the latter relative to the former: -3.35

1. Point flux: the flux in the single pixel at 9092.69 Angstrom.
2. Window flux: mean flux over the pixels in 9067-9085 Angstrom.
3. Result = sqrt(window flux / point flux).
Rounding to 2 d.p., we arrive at 1.04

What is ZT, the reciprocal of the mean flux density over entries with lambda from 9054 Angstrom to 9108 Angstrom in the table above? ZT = 0.149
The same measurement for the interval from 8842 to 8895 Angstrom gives 0.154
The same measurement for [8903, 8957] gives 0.153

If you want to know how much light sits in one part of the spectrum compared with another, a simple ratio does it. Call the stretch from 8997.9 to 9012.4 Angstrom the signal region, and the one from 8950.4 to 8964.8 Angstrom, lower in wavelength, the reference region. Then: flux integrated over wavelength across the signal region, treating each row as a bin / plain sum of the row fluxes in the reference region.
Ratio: 1.98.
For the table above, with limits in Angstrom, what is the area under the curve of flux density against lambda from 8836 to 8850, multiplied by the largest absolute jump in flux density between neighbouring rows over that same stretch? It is 23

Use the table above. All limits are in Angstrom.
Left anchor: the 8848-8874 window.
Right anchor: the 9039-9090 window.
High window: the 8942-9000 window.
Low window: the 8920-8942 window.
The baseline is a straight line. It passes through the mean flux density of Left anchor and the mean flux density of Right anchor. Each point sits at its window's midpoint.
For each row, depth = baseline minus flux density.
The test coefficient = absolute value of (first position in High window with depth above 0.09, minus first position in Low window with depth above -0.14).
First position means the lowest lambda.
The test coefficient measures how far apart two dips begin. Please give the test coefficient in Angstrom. 32.9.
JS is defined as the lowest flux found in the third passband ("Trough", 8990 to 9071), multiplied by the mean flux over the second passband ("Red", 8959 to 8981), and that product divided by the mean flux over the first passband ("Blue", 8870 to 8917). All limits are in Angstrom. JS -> 6.09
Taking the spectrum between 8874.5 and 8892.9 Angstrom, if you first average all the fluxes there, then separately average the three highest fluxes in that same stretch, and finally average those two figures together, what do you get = 6.63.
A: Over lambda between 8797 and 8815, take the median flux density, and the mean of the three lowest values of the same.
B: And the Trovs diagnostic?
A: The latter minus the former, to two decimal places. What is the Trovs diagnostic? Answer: -0.30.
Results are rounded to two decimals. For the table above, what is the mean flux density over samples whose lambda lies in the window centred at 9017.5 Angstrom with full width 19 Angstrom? 6.42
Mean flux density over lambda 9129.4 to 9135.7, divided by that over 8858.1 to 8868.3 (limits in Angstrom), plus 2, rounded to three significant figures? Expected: 3.04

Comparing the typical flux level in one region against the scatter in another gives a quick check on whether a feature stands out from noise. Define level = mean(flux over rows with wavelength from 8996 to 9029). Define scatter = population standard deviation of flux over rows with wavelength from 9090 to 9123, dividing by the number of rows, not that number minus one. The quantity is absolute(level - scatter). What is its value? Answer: 6.17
